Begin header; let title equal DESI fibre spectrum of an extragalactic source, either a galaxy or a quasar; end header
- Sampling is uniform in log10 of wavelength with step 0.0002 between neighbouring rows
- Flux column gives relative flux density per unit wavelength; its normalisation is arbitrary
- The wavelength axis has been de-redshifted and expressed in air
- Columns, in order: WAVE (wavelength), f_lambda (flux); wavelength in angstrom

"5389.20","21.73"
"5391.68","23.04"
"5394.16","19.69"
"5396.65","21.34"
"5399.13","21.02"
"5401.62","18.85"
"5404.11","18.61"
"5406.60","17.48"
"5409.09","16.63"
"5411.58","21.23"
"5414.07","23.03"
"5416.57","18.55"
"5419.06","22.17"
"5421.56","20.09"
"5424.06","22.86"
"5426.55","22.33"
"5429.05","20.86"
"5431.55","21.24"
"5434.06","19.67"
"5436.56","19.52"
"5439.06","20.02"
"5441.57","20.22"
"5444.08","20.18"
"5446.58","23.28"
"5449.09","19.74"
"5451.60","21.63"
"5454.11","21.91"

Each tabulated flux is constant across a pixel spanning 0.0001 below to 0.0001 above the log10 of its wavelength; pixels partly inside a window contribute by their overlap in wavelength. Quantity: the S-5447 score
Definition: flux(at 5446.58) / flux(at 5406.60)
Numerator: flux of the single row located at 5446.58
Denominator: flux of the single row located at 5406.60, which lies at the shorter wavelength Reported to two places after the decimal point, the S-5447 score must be 1.33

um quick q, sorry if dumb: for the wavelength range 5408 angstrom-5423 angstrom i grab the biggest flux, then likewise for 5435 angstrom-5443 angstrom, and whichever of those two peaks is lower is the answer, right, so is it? 20.2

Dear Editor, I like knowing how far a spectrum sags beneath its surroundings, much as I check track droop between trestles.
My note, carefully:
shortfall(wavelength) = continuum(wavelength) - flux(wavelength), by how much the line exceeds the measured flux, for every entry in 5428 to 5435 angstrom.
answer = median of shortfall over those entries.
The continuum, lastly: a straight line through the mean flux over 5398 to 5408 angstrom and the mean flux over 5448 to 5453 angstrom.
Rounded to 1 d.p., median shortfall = -0.9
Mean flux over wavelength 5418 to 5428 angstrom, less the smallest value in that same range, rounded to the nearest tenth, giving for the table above 1.8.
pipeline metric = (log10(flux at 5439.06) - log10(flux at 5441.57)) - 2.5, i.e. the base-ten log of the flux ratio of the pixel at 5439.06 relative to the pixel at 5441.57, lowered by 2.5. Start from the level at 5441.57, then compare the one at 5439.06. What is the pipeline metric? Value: -2.50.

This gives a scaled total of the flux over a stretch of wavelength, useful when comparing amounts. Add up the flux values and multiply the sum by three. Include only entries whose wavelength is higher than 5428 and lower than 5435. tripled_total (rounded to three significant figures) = 185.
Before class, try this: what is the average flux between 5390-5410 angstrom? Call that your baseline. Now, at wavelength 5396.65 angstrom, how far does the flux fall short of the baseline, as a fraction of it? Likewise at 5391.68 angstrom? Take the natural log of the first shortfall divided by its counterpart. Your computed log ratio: -0.7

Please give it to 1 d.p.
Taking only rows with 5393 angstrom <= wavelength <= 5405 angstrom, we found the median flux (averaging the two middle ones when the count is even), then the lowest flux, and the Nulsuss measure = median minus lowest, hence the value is 1.1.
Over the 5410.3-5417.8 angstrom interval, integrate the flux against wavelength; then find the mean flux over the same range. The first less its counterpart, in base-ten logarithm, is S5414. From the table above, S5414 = 2.1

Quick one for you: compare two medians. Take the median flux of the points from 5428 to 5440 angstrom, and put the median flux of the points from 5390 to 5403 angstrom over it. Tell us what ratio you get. 1.05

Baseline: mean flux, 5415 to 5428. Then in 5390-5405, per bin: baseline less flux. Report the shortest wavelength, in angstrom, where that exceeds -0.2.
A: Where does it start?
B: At 5394.16 angstrom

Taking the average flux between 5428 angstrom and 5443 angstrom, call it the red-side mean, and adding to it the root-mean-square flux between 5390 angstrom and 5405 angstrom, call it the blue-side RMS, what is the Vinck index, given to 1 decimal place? 40.7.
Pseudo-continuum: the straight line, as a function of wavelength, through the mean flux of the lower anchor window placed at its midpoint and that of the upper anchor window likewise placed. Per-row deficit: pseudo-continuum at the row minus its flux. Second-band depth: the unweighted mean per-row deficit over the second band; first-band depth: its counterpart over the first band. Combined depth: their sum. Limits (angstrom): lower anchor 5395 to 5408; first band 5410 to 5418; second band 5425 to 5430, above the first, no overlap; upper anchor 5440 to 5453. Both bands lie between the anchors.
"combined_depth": -2.3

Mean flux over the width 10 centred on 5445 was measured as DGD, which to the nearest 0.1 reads 20.9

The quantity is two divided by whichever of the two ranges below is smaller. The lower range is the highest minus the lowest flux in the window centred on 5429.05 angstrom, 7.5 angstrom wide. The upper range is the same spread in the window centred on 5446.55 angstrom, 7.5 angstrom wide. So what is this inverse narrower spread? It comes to 1.4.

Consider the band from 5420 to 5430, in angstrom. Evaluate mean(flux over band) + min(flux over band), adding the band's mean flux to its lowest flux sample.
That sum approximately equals 42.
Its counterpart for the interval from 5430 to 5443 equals 40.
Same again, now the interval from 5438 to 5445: 40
